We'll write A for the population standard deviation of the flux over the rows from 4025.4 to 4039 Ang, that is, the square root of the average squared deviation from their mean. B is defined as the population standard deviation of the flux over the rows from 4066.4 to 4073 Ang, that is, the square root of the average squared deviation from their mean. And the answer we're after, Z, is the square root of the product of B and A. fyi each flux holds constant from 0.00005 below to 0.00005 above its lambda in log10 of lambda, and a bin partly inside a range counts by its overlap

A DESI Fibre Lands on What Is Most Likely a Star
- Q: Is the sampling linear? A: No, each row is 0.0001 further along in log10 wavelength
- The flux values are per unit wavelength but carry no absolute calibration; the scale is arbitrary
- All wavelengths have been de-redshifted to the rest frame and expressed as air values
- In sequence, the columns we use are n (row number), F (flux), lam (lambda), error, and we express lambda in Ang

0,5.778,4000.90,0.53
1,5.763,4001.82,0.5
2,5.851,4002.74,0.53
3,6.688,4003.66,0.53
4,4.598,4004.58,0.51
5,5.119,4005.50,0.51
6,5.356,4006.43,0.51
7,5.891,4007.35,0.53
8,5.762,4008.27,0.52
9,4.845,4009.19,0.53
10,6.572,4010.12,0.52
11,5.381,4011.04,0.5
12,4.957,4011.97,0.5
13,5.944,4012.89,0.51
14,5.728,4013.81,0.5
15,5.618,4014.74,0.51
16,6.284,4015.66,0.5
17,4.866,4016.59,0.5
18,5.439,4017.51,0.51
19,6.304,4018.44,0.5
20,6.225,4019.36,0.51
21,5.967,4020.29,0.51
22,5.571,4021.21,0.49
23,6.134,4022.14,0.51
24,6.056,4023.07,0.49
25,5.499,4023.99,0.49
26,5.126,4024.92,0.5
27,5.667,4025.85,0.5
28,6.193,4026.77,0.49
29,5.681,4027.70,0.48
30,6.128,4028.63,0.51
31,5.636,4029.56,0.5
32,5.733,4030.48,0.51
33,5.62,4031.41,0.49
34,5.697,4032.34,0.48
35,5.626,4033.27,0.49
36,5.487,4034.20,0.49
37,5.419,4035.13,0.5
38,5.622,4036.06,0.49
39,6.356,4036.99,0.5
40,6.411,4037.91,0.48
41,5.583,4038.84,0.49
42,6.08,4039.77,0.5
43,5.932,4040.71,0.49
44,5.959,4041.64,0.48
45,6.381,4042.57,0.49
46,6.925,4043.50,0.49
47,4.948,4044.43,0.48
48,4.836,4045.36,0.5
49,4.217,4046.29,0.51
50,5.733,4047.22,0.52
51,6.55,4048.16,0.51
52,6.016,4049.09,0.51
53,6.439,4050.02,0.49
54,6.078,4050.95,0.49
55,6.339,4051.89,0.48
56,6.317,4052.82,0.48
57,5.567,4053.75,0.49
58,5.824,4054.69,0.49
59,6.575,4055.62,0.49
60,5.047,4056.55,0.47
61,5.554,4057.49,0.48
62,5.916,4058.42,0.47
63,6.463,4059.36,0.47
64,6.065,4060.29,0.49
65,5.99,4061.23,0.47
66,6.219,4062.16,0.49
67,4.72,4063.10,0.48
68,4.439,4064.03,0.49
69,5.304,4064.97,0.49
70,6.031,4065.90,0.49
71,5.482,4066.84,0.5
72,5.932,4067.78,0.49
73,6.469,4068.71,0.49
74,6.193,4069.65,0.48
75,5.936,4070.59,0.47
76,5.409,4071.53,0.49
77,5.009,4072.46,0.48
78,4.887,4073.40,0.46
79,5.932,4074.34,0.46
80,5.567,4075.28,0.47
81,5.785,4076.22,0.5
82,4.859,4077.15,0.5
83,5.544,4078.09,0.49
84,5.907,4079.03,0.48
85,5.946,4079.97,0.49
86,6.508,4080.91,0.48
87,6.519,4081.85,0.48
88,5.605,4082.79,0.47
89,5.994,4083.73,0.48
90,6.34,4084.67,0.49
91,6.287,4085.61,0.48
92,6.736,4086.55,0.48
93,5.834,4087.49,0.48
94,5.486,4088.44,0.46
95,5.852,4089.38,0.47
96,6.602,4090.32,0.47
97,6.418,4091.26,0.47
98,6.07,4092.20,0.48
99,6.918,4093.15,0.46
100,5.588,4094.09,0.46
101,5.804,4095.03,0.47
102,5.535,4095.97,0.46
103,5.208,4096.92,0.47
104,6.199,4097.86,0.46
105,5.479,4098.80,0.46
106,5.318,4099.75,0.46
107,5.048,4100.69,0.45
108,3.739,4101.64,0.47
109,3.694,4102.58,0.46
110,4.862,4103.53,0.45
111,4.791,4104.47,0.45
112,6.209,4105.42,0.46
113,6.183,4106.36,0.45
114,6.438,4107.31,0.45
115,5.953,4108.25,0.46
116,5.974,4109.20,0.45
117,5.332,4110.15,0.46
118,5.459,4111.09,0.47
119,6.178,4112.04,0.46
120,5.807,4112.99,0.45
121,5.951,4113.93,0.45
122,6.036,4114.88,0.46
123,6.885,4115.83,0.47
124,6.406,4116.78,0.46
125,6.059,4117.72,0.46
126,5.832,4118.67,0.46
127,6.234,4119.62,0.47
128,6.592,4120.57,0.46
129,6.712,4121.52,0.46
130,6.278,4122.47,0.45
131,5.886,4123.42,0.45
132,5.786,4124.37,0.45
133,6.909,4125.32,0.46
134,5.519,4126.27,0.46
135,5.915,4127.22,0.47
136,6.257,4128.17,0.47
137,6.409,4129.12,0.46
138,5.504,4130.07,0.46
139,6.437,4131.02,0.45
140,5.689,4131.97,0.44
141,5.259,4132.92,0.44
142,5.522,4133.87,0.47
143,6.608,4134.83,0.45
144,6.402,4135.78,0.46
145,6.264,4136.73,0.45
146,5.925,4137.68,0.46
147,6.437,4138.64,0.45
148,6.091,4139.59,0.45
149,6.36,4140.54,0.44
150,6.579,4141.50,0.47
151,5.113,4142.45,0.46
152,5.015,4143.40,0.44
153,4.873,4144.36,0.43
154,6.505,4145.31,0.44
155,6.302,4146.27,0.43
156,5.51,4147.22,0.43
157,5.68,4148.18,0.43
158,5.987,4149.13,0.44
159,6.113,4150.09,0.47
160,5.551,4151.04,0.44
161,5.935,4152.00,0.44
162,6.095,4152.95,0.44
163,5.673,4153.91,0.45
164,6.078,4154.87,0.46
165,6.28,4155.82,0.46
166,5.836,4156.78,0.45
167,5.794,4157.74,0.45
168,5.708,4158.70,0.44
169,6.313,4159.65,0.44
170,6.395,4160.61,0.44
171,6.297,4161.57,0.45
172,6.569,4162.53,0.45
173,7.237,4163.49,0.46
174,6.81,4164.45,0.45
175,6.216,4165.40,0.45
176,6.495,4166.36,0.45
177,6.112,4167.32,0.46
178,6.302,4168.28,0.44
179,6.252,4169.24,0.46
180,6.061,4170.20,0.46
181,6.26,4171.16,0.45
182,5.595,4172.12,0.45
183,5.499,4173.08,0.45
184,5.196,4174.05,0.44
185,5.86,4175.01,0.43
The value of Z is 0.377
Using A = 0.31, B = 0.46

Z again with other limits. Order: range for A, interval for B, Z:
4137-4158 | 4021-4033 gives 0.366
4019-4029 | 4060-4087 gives 0.440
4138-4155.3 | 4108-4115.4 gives 0.370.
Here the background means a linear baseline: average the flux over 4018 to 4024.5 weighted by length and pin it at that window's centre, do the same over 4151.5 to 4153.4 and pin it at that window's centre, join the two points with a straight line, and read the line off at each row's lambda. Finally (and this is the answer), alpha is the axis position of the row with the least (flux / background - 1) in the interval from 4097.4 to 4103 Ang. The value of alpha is 4102.58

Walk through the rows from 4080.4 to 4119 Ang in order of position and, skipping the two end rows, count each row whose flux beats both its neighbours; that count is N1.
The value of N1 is 13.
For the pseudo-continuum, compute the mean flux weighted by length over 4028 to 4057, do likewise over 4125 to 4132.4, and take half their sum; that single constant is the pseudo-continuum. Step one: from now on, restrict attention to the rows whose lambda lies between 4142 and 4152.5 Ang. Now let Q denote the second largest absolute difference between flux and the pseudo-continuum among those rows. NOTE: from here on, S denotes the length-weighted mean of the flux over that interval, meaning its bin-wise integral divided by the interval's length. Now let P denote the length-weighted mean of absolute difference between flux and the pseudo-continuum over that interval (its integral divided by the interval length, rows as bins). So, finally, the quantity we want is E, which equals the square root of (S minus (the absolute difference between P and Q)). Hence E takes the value 2.28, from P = 0.46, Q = 0.94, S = 5.70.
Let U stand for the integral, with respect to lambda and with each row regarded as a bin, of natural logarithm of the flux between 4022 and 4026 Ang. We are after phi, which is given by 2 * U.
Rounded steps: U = 6.9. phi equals 13.8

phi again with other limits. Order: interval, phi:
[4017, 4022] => 17.8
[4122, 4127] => 18.0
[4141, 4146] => 17.2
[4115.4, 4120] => 16.9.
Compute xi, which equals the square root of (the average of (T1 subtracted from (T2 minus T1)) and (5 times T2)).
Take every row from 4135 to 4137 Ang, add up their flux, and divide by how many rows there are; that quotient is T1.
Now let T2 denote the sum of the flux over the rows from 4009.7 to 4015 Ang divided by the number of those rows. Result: 3.3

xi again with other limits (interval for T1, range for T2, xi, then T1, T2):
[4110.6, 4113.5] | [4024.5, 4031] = 3.4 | 5.81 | 5.74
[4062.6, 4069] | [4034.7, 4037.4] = 3.5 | 5.48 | 5.80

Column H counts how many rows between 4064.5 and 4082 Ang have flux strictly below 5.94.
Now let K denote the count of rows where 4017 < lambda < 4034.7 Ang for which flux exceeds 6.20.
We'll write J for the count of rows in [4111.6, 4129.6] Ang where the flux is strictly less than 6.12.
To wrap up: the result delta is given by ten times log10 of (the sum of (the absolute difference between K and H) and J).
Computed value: 13.0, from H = 13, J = 9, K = 2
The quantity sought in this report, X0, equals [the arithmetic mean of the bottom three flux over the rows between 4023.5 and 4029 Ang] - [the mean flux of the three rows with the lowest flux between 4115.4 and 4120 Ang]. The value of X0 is -0.6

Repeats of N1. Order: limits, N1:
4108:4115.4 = 2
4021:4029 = 2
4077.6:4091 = 3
